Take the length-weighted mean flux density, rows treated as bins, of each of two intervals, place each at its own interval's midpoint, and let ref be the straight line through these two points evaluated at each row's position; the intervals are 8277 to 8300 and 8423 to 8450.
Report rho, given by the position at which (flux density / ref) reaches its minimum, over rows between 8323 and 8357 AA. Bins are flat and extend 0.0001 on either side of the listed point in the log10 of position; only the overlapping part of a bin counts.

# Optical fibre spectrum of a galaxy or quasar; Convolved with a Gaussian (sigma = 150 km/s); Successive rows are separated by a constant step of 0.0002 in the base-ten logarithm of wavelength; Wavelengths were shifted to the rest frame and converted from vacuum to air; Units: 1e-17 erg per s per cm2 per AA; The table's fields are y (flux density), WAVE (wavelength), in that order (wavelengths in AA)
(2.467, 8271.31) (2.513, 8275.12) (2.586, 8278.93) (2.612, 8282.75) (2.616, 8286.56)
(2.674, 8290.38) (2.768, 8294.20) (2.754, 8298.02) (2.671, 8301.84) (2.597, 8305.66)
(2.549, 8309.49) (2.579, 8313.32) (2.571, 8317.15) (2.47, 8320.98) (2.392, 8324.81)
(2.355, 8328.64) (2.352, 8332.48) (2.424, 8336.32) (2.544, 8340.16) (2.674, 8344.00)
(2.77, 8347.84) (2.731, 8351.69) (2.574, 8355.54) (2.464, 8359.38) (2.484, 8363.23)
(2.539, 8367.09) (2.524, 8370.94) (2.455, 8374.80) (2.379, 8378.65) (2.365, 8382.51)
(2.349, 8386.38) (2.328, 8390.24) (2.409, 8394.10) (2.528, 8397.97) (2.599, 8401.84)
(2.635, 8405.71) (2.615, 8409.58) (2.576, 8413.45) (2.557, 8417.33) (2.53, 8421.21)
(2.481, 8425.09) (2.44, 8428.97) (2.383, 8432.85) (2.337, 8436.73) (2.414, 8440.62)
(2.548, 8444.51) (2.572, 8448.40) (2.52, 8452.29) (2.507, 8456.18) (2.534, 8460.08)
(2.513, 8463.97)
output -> 8328.64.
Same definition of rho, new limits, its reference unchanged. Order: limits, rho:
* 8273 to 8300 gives 8275.12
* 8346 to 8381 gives 8378.65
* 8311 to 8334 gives 8328.64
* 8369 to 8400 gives 8390.24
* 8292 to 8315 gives 8309.49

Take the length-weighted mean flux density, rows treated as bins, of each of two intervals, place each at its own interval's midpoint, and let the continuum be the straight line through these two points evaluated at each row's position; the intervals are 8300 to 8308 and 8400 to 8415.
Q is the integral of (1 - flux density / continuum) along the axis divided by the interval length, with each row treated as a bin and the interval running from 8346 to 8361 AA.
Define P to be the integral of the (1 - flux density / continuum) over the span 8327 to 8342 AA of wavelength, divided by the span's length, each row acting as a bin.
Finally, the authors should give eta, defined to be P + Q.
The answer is 0.07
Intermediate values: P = 0.078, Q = -0.01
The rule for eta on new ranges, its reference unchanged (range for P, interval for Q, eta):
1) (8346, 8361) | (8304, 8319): 0.01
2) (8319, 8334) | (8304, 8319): 0.11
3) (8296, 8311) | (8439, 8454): 0.03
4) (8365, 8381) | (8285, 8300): 0.03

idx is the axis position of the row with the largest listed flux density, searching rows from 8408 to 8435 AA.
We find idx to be 8409.58 AA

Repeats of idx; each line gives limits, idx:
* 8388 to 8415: 8405.71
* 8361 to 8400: 8367.09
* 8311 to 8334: 8313.32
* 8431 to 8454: 8448.40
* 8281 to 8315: 8294.20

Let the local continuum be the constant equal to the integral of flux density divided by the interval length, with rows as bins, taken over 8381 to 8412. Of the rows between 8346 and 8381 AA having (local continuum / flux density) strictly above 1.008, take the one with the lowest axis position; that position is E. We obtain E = 8374.80 AA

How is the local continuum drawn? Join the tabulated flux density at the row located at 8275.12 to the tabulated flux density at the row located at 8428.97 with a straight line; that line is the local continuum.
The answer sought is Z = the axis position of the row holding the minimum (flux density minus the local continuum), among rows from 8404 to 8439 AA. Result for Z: 8436.73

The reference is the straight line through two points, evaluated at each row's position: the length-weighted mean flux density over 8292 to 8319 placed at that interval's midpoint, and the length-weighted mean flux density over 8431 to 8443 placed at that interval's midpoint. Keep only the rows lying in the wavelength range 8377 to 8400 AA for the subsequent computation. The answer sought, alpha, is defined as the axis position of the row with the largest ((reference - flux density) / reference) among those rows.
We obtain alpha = 8390.24 AA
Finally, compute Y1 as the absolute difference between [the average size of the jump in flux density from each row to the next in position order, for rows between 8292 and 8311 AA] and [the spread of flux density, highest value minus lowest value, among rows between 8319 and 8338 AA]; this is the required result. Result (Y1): 0.06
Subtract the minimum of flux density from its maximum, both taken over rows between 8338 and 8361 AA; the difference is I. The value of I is 0.31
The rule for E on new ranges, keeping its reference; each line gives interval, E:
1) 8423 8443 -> 8428.97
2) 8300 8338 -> 8324.81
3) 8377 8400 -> 8378.65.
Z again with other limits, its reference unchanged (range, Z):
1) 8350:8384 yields 8382.51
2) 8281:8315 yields 8309.49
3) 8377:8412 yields 8390.24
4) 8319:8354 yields 8332.48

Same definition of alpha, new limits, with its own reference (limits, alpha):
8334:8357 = 8336.32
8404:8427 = 8425.09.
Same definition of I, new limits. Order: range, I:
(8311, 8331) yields 0.22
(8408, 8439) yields 0.28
